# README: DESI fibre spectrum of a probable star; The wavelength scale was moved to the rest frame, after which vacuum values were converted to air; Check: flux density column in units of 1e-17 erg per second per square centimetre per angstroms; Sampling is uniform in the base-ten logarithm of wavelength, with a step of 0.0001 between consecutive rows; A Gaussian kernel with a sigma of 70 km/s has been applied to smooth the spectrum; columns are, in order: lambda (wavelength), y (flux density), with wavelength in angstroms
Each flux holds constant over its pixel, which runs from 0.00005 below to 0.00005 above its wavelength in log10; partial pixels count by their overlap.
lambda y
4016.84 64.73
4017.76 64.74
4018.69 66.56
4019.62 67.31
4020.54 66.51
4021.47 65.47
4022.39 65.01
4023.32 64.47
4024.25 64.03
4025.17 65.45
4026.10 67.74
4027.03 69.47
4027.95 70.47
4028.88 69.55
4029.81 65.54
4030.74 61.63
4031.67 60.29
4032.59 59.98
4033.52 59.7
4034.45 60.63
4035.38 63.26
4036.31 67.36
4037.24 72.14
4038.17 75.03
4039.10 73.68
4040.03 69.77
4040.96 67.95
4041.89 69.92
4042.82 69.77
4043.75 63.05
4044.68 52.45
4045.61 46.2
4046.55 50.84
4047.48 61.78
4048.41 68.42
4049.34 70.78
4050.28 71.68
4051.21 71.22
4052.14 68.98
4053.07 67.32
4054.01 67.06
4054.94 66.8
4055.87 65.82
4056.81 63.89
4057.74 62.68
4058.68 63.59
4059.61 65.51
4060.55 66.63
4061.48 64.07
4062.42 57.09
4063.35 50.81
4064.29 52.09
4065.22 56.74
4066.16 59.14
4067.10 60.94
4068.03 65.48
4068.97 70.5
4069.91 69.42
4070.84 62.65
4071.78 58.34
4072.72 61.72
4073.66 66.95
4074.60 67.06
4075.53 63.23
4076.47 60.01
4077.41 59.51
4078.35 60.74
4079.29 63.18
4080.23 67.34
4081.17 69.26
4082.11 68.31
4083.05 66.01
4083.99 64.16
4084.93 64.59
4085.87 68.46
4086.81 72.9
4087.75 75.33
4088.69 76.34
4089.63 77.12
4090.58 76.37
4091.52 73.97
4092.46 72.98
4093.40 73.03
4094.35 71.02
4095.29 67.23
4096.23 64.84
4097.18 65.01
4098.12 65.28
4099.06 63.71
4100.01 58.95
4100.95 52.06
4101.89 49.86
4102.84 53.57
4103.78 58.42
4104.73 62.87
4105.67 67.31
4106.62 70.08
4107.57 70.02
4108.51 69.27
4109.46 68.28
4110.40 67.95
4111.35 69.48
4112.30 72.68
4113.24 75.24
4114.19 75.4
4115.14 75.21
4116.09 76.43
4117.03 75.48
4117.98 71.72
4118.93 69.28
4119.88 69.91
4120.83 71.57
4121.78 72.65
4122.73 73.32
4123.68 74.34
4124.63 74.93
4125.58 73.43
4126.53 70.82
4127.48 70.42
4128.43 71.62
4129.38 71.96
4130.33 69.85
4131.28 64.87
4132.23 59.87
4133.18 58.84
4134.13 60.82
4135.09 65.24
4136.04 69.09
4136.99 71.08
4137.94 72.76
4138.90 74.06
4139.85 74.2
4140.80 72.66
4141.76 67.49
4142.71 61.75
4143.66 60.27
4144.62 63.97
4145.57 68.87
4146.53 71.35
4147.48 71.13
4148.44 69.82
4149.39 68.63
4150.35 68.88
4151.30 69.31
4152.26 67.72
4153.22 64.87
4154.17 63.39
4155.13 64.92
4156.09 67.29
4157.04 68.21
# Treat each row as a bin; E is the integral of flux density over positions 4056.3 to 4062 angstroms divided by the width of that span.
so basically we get 64.3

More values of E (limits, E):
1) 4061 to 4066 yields 56.4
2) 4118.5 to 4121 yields 70.0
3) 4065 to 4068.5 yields 60.8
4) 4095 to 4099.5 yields 65.2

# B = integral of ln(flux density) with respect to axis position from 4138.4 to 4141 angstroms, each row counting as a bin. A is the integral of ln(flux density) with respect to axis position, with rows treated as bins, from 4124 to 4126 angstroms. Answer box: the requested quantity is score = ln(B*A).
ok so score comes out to 4.6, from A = 9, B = 11.2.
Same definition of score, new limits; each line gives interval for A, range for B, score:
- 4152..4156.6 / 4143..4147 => 5.8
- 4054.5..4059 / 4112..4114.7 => 5.4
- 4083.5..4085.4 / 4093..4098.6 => 5.2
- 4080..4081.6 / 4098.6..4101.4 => 4.3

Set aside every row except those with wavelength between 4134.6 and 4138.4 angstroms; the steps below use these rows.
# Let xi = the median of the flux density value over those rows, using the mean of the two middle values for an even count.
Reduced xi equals 70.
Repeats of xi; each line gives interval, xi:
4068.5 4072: 66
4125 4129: 71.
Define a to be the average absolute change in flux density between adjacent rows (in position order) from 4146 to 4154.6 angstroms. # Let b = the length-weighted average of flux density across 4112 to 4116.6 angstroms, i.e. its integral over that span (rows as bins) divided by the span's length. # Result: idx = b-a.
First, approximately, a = 1.2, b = 75.2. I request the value 74.0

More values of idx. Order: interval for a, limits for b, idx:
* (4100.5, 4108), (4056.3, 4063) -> 59.9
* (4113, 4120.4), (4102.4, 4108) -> 62.3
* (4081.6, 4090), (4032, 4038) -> 62.2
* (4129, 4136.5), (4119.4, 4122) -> 67.8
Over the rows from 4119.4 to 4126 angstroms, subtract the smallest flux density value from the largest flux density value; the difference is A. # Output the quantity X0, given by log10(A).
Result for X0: 0.70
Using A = 5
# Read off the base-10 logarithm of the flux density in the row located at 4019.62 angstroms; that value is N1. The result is 1.83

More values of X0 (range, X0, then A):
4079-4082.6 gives 0.78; 6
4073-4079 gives 0.88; 8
